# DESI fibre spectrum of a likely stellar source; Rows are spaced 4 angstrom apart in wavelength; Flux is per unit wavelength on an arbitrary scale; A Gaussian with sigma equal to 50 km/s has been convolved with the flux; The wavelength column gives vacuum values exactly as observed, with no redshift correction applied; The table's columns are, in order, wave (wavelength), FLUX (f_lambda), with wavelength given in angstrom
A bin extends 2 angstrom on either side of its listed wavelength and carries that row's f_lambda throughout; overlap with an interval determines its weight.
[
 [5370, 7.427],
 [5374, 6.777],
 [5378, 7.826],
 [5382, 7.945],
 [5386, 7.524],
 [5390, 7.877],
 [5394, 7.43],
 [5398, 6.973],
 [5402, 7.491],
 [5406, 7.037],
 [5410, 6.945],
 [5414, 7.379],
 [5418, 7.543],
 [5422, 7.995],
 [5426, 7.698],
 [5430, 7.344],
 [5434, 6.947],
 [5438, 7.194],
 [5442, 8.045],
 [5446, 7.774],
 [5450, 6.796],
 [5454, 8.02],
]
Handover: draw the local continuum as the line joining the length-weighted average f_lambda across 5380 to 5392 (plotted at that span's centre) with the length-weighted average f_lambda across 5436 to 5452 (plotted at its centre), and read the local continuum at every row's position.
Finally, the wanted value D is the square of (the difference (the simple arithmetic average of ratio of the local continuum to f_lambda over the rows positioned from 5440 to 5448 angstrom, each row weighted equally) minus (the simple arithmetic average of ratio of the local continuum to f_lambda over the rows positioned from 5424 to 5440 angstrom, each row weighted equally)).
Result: 0.0080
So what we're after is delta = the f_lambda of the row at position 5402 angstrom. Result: 7.491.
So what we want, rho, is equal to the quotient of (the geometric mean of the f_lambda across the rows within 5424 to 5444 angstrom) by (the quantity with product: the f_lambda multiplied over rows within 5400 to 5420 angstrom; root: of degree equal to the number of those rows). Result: 1.02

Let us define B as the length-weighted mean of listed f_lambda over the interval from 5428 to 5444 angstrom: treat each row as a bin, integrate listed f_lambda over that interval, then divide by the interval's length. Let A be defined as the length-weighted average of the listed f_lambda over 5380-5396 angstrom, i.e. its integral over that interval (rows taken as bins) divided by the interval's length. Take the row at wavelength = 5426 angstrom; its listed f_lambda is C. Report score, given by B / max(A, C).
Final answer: 0.96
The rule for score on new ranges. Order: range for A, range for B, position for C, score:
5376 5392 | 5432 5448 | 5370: 0.96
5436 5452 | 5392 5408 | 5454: 0.90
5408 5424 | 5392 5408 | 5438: 0.97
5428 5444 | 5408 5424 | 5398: 1.01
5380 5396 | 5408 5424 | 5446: 0.96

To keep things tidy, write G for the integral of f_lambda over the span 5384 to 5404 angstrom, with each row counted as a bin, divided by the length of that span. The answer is 7.46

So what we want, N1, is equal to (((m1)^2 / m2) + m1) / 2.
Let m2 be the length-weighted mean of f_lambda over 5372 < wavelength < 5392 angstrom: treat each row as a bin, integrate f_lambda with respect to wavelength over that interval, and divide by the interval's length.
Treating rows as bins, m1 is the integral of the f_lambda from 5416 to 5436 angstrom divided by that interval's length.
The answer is 7.46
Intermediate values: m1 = 7.51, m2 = 7.59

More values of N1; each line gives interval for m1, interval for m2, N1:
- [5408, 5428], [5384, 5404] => 7.54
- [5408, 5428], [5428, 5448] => 7.54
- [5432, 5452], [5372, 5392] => 7.24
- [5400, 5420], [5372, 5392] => 7.13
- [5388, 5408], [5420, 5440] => 7.32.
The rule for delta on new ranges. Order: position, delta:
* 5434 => 6.947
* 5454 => 8.02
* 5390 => 7.877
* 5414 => 7.379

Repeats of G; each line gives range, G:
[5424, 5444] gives 7.45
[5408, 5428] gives 7.51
